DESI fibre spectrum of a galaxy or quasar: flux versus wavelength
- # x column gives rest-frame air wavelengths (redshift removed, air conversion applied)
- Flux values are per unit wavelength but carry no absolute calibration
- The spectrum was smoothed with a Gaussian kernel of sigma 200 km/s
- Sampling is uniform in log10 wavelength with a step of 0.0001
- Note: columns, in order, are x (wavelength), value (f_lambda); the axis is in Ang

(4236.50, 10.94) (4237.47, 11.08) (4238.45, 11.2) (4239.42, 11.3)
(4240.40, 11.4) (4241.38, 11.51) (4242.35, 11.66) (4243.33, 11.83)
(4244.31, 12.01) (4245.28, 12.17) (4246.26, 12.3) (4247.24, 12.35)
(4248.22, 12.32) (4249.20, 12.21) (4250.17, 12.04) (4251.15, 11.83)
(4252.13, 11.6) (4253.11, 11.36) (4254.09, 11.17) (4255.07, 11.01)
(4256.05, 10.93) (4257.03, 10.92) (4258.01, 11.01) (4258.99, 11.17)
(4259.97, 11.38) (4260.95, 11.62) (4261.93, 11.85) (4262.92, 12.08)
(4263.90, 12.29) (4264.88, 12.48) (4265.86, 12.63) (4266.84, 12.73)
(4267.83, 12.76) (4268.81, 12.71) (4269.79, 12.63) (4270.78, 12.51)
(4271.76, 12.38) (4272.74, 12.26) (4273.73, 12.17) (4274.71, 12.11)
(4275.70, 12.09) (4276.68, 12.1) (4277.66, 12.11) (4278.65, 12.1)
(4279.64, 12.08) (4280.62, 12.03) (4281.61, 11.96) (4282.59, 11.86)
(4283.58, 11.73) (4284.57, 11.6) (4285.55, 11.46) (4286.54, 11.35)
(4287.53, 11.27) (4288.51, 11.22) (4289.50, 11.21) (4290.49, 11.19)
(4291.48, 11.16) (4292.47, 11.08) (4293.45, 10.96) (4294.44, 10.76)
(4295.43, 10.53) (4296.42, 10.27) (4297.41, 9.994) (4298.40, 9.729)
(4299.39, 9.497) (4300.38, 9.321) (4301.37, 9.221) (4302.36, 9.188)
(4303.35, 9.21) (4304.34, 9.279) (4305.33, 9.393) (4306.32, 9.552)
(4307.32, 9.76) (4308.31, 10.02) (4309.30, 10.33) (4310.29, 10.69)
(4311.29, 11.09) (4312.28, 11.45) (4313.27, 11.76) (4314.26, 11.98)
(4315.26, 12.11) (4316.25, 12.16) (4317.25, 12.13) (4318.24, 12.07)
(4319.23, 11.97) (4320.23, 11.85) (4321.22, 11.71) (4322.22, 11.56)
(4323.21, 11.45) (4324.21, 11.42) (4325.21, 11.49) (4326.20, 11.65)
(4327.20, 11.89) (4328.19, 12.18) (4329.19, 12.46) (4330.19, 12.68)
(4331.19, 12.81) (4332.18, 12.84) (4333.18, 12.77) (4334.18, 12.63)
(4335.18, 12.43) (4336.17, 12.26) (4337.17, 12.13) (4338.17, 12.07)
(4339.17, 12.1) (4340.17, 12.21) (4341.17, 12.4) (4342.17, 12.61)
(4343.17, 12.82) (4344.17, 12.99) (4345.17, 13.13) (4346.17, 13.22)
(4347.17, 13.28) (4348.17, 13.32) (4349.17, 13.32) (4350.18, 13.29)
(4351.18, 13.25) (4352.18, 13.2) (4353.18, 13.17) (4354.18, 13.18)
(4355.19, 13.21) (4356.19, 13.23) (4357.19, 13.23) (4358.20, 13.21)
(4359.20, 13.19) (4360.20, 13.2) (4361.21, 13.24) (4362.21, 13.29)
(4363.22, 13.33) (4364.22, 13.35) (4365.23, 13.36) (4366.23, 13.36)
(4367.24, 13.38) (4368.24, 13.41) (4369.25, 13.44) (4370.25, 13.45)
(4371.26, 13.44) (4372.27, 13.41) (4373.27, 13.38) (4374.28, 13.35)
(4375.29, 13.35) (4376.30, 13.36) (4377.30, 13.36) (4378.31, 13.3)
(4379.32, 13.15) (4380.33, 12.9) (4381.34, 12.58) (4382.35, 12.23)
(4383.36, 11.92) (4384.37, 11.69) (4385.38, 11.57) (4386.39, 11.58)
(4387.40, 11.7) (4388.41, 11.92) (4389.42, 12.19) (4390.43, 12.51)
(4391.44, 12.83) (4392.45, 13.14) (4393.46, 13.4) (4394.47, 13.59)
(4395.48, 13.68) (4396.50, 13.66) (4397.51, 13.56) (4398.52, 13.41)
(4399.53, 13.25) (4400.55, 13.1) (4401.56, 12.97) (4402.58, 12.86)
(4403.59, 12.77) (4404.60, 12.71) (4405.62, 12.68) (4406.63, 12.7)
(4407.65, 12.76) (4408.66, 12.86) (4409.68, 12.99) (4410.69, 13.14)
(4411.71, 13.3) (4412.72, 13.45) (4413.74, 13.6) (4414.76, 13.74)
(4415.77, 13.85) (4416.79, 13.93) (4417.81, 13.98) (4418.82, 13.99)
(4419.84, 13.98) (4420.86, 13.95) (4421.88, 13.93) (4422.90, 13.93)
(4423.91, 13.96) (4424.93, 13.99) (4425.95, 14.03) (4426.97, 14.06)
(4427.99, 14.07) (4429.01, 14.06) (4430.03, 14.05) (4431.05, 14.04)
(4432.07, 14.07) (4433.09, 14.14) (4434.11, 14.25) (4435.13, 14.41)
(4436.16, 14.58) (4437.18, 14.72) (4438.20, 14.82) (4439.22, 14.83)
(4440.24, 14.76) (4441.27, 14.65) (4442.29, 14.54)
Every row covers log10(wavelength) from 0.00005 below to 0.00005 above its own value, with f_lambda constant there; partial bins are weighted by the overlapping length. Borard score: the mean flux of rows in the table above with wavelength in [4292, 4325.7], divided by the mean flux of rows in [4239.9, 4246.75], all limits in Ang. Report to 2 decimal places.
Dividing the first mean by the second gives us 0.91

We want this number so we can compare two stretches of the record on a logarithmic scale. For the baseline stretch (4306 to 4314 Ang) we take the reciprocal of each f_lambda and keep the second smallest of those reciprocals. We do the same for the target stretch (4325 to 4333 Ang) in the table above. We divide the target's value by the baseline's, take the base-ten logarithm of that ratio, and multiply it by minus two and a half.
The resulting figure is 0.12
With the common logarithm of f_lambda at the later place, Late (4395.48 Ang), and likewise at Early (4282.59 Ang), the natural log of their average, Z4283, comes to 0.10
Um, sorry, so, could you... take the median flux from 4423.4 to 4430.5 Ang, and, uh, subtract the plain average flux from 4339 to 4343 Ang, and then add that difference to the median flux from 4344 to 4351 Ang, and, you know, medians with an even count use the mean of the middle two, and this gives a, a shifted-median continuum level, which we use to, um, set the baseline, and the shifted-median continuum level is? 15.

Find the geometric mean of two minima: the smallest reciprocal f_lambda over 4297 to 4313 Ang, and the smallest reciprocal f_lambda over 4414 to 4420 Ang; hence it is 0.0790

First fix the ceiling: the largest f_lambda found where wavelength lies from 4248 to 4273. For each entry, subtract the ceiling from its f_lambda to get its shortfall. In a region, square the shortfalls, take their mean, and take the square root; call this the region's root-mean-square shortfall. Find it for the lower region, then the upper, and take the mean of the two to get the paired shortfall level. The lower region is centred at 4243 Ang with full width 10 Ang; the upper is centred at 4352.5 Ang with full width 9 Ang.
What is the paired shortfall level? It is 0.8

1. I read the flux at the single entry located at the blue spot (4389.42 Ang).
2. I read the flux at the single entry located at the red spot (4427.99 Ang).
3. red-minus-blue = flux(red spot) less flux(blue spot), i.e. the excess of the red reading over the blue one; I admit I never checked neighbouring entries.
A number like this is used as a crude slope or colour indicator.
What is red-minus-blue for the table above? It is 1.88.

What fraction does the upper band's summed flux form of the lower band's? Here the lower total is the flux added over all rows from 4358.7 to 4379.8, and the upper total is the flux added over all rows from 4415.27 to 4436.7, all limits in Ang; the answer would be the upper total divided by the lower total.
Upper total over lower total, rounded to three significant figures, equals 1.05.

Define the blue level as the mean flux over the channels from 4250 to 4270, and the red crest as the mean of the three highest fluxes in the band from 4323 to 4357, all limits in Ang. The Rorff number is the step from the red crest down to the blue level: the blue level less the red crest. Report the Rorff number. -1.5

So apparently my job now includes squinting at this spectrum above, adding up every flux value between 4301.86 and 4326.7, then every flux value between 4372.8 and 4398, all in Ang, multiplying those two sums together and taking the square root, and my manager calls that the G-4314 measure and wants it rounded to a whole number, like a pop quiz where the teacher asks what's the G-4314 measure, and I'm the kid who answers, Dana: 297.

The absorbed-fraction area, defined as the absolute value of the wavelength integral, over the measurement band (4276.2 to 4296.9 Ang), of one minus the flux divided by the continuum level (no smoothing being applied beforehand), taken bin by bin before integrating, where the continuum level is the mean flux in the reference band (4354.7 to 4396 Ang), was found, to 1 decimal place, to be 2.5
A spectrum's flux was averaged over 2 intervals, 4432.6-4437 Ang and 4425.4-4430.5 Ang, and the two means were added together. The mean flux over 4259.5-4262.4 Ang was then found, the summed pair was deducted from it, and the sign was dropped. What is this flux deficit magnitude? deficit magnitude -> 16.8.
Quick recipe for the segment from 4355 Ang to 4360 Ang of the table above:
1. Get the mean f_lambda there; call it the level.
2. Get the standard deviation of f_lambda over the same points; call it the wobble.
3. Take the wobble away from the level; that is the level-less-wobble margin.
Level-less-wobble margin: 13.2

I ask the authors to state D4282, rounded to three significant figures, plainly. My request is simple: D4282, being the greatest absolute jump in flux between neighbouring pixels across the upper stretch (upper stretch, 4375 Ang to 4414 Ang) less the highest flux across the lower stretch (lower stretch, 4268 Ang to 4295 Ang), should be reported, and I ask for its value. -12.4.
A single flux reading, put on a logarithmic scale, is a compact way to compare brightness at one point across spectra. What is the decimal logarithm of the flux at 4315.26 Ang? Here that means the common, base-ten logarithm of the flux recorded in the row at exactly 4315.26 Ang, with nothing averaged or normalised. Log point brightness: 1.08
